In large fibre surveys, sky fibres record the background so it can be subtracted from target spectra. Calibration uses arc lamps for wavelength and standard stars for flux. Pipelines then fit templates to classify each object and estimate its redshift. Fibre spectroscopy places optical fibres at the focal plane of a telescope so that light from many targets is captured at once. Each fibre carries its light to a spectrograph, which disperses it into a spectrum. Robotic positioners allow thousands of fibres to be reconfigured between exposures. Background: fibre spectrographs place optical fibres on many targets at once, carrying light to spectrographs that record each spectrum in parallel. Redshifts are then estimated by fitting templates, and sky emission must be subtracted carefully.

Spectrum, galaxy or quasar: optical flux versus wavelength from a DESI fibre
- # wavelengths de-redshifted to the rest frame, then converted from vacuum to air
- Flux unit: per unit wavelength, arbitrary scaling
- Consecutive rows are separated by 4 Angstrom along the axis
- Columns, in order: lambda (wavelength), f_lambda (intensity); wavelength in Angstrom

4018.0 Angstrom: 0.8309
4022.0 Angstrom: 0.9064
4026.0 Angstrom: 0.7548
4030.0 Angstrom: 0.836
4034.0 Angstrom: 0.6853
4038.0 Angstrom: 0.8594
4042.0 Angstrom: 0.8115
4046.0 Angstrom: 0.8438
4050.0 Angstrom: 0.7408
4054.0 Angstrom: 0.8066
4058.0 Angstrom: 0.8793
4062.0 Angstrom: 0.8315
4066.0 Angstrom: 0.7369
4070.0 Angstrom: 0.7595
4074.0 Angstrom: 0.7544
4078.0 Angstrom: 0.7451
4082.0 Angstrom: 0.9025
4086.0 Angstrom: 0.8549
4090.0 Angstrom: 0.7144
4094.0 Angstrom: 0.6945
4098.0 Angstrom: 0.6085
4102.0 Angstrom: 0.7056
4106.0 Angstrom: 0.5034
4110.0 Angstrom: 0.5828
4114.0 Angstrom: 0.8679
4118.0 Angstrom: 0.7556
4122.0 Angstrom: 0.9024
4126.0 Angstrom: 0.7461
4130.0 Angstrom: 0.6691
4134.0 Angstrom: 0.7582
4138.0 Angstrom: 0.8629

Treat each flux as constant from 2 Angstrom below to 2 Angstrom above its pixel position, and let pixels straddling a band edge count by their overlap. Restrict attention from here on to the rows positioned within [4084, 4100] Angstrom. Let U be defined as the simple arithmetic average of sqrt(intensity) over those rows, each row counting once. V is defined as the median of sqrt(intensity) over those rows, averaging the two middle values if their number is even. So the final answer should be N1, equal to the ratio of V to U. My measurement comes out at 0.99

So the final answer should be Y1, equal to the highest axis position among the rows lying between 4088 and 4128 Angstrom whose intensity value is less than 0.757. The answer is 4126.0 Angstrom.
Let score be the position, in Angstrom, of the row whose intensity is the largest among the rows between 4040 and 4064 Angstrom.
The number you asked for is 4058.0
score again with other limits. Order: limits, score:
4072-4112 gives 4082.0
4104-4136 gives 4122.0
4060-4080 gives 4062.0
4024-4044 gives 4038.0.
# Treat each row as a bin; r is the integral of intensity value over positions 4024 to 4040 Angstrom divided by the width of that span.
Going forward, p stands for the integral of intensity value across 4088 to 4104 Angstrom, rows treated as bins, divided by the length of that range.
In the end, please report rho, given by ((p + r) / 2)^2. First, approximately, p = 0.681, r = 0.784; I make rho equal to 0.536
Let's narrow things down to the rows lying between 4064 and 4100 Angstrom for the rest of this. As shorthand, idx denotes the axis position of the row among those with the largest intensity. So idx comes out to 4082.0 Angstrom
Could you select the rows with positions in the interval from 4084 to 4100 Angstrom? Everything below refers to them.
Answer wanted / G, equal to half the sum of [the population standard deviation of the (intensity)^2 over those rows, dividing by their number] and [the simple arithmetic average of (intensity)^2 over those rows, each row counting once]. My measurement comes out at 0.33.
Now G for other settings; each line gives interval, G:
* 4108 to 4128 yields 0.39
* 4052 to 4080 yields 0.35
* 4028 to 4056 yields 0.36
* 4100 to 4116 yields 0.33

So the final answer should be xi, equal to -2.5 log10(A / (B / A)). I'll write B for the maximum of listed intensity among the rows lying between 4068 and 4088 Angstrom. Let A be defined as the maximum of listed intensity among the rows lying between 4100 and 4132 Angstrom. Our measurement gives 0.112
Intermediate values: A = 0.9024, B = 0.9025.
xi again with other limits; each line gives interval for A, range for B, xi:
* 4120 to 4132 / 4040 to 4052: 0.039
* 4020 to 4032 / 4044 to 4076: 0.074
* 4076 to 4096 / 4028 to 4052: 0.058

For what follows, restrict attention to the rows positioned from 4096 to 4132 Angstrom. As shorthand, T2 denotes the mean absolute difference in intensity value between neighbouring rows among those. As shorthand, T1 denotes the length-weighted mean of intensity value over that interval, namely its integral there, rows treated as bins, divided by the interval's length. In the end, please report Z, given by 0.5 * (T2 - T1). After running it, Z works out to -0.280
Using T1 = 0.70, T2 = 0.145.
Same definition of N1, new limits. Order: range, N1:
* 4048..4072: 0.99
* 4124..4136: 1.02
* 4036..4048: 1.00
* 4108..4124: 1.02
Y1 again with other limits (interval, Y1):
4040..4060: 4050.0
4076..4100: 4098.0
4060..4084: 4078.0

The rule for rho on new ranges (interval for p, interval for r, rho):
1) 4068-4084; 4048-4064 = 0.644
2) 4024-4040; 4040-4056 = 0.628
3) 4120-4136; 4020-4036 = 0.612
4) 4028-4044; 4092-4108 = 0.508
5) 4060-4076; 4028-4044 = 0.615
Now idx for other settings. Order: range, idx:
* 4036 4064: 4058.0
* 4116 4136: 4122.0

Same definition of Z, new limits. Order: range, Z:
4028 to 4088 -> -0.365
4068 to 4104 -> -0.339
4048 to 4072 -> -0.366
